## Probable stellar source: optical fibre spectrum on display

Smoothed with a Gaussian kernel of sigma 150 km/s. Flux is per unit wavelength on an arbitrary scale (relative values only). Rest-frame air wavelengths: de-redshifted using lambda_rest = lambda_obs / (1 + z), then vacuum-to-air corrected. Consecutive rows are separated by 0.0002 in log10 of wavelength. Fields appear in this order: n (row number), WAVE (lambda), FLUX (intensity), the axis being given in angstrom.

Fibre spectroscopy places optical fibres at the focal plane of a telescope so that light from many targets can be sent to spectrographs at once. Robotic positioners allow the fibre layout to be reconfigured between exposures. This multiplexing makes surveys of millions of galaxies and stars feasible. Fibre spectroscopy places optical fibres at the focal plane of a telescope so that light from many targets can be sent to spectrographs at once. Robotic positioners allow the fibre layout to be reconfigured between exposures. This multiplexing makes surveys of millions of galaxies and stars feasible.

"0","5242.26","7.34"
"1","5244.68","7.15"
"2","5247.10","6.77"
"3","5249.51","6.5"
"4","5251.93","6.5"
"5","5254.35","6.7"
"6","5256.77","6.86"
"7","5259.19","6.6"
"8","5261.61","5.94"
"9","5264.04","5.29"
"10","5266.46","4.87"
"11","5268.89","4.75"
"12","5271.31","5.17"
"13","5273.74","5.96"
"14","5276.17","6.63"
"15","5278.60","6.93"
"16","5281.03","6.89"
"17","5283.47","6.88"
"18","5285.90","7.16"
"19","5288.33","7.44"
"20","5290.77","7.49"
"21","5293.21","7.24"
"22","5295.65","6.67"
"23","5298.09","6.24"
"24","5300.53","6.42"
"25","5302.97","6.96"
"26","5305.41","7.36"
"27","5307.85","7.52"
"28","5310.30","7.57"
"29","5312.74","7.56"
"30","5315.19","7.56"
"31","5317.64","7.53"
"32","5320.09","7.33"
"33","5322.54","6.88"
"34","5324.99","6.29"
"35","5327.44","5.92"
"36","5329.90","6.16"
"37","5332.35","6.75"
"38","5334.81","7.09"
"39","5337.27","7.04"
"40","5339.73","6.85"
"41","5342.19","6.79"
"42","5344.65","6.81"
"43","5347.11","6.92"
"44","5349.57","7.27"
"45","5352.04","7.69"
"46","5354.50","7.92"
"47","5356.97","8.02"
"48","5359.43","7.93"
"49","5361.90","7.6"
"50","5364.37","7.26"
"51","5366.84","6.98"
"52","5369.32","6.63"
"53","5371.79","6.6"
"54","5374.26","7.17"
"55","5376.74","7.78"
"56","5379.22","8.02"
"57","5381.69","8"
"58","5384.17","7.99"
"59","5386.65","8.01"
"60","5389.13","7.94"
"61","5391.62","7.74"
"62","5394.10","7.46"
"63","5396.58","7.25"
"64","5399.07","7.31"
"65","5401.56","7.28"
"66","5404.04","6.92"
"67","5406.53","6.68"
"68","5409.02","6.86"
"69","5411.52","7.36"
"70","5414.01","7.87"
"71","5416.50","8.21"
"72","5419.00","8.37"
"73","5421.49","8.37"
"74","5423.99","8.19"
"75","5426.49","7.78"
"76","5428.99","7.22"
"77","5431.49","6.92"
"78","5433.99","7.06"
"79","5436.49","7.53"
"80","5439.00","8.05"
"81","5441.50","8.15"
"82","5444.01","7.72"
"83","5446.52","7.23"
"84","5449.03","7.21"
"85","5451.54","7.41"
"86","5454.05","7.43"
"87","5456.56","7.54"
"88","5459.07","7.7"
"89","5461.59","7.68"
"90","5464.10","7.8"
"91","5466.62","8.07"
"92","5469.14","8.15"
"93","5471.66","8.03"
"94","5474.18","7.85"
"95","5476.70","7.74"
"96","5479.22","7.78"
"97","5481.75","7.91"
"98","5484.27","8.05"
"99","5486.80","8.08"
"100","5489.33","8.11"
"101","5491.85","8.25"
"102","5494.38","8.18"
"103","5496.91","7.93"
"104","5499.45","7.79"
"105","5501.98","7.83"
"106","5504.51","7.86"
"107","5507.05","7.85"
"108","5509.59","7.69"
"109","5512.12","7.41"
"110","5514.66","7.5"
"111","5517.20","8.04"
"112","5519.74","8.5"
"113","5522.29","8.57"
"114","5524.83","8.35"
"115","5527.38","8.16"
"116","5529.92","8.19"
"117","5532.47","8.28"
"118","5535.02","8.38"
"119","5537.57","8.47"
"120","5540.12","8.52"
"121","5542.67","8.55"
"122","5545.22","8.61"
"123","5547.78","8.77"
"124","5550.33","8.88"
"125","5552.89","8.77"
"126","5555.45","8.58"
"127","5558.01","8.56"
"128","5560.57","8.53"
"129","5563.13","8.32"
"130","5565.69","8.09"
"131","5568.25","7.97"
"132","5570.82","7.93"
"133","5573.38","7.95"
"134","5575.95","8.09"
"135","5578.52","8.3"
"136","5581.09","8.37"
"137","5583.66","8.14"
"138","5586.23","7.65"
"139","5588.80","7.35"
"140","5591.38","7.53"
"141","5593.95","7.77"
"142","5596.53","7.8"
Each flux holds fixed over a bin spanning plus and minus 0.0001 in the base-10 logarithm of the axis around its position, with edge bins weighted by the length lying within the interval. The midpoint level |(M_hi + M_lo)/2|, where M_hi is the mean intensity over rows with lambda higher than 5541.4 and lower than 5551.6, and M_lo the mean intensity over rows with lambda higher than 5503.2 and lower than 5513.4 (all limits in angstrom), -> 8.2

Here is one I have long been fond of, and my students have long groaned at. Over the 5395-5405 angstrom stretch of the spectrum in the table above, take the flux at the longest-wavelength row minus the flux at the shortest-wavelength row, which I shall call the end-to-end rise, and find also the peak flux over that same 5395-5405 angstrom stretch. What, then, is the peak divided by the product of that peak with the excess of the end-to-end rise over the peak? -0.131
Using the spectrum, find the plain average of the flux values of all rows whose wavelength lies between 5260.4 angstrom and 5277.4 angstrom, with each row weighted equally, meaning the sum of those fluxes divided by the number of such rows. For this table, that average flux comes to 5.5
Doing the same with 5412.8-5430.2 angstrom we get 8.0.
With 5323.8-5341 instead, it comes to 6.6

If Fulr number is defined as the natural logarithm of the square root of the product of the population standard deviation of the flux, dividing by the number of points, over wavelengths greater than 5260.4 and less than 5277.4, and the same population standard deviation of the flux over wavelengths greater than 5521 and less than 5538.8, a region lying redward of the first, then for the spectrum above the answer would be -1.2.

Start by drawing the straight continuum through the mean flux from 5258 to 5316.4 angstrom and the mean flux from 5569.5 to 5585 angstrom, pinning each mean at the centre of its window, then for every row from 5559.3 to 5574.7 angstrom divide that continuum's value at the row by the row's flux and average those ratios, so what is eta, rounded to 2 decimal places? 0.99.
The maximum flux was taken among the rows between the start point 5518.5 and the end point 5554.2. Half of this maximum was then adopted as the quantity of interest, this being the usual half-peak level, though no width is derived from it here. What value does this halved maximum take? 4.44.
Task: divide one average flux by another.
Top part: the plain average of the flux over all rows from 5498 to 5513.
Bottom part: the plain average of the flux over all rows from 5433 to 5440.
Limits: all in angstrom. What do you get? 1.03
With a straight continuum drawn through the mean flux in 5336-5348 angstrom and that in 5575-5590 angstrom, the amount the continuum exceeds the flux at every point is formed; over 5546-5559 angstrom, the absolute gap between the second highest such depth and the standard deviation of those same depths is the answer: 0.9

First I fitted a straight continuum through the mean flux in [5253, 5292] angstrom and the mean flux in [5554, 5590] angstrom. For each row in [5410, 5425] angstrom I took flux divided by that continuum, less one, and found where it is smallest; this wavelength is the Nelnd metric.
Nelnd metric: 5411.52 angstrom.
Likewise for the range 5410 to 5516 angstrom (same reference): 5431.49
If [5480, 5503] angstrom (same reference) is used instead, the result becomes 5499.45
